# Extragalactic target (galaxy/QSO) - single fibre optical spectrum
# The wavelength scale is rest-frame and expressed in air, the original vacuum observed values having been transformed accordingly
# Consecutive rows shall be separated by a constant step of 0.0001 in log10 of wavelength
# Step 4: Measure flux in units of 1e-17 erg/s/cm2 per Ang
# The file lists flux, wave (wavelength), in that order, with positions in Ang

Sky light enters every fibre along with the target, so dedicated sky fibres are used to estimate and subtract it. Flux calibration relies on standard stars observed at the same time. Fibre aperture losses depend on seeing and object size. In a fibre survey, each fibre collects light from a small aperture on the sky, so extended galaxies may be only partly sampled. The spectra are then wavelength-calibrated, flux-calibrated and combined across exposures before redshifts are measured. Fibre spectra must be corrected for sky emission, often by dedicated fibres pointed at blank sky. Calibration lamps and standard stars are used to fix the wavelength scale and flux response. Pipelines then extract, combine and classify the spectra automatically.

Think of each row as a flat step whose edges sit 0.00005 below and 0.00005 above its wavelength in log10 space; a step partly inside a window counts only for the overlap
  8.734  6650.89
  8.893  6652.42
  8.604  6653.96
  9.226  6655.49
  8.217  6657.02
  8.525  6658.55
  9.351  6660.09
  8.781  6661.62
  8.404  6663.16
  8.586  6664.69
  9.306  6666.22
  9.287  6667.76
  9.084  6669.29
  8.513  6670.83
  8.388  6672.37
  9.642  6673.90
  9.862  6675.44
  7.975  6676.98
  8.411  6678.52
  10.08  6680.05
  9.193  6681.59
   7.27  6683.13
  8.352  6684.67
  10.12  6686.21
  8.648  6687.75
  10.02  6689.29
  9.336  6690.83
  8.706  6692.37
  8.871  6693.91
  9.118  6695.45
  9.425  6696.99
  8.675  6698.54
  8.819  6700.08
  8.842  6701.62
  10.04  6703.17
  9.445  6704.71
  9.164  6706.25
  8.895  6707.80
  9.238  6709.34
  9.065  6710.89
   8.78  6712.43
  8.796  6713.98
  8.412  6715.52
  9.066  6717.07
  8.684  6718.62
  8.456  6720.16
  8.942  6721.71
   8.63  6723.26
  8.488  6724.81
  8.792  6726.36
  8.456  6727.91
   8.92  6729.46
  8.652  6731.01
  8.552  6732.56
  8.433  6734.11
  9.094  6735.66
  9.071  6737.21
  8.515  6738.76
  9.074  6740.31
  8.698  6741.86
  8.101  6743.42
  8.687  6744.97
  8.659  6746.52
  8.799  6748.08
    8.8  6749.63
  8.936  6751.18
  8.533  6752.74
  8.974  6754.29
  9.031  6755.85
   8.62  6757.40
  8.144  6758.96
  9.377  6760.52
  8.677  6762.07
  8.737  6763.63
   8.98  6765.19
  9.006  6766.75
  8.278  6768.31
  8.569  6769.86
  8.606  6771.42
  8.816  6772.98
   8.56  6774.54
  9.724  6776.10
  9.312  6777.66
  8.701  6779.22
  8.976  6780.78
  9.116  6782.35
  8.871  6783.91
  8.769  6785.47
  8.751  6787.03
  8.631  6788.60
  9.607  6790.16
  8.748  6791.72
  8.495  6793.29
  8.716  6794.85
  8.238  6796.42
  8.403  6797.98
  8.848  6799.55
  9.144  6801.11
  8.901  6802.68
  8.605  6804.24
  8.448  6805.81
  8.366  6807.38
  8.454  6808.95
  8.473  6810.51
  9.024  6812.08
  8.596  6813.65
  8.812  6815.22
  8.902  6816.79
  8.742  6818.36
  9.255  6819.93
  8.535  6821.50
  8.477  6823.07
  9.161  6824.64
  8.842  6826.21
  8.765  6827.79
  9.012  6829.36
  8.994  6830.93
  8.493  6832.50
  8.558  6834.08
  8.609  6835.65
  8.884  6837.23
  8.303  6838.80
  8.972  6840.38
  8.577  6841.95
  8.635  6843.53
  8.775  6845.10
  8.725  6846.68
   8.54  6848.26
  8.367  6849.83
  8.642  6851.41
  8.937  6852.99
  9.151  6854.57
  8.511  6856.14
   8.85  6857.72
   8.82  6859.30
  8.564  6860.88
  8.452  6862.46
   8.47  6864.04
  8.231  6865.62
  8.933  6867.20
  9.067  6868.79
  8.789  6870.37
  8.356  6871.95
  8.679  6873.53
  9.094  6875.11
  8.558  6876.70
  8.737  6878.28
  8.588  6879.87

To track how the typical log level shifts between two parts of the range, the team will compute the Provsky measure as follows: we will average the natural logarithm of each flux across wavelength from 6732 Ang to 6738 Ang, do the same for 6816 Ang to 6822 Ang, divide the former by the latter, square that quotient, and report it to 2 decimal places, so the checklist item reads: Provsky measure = 0.99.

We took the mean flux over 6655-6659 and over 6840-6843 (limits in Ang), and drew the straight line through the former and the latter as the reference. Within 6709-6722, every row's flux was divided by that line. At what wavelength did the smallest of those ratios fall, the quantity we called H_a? 6715.52 Ang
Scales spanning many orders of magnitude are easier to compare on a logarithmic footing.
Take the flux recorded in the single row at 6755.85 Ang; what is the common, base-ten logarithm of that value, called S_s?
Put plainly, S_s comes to 0.956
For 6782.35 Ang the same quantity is 0.960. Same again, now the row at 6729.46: 0.950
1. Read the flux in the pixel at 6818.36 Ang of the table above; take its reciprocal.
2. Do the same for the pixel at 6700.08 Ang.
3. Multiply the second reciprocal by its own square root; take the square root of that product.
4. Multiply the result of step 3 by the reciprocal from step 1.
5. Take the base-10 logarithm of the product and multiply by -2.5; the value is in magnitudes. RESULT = 4.13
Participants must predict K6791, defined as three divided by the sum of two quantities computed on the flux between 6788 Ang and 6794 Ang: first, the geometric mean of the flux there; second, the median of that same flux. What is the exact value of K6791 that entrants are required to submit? 0.171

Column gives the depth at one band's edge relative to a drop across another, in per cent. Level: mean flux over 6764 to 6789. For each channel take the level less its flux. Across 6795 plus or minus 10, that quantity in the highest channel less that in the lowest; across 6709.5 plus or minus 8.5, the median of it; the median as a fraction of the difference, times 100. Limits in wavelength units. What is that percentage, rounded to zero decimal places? -129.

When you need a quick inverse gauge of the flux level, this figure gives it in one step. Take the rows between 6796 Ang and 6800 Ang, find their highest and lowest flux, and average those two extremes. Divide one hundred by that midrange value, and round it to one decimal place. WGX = 11.7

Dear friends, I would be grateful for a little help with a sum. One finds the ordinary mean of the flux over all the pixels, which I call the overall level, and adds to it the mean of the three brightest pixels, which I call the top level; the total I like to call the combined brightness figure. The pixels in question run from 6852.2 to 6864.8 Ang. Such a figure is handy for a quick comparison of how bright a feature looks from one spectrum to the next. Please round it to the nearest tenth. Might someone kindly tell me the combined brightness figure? 17.7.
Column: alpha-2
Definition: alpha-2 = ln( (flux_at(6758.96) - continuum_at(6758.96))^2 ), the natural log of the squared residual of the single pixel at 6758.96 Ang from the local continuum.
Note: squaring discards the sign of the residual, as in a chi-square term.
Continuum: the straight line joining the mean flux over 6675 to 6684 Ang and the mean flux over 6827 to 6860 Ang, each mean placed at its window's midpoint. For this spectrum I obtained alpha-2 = -1.0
